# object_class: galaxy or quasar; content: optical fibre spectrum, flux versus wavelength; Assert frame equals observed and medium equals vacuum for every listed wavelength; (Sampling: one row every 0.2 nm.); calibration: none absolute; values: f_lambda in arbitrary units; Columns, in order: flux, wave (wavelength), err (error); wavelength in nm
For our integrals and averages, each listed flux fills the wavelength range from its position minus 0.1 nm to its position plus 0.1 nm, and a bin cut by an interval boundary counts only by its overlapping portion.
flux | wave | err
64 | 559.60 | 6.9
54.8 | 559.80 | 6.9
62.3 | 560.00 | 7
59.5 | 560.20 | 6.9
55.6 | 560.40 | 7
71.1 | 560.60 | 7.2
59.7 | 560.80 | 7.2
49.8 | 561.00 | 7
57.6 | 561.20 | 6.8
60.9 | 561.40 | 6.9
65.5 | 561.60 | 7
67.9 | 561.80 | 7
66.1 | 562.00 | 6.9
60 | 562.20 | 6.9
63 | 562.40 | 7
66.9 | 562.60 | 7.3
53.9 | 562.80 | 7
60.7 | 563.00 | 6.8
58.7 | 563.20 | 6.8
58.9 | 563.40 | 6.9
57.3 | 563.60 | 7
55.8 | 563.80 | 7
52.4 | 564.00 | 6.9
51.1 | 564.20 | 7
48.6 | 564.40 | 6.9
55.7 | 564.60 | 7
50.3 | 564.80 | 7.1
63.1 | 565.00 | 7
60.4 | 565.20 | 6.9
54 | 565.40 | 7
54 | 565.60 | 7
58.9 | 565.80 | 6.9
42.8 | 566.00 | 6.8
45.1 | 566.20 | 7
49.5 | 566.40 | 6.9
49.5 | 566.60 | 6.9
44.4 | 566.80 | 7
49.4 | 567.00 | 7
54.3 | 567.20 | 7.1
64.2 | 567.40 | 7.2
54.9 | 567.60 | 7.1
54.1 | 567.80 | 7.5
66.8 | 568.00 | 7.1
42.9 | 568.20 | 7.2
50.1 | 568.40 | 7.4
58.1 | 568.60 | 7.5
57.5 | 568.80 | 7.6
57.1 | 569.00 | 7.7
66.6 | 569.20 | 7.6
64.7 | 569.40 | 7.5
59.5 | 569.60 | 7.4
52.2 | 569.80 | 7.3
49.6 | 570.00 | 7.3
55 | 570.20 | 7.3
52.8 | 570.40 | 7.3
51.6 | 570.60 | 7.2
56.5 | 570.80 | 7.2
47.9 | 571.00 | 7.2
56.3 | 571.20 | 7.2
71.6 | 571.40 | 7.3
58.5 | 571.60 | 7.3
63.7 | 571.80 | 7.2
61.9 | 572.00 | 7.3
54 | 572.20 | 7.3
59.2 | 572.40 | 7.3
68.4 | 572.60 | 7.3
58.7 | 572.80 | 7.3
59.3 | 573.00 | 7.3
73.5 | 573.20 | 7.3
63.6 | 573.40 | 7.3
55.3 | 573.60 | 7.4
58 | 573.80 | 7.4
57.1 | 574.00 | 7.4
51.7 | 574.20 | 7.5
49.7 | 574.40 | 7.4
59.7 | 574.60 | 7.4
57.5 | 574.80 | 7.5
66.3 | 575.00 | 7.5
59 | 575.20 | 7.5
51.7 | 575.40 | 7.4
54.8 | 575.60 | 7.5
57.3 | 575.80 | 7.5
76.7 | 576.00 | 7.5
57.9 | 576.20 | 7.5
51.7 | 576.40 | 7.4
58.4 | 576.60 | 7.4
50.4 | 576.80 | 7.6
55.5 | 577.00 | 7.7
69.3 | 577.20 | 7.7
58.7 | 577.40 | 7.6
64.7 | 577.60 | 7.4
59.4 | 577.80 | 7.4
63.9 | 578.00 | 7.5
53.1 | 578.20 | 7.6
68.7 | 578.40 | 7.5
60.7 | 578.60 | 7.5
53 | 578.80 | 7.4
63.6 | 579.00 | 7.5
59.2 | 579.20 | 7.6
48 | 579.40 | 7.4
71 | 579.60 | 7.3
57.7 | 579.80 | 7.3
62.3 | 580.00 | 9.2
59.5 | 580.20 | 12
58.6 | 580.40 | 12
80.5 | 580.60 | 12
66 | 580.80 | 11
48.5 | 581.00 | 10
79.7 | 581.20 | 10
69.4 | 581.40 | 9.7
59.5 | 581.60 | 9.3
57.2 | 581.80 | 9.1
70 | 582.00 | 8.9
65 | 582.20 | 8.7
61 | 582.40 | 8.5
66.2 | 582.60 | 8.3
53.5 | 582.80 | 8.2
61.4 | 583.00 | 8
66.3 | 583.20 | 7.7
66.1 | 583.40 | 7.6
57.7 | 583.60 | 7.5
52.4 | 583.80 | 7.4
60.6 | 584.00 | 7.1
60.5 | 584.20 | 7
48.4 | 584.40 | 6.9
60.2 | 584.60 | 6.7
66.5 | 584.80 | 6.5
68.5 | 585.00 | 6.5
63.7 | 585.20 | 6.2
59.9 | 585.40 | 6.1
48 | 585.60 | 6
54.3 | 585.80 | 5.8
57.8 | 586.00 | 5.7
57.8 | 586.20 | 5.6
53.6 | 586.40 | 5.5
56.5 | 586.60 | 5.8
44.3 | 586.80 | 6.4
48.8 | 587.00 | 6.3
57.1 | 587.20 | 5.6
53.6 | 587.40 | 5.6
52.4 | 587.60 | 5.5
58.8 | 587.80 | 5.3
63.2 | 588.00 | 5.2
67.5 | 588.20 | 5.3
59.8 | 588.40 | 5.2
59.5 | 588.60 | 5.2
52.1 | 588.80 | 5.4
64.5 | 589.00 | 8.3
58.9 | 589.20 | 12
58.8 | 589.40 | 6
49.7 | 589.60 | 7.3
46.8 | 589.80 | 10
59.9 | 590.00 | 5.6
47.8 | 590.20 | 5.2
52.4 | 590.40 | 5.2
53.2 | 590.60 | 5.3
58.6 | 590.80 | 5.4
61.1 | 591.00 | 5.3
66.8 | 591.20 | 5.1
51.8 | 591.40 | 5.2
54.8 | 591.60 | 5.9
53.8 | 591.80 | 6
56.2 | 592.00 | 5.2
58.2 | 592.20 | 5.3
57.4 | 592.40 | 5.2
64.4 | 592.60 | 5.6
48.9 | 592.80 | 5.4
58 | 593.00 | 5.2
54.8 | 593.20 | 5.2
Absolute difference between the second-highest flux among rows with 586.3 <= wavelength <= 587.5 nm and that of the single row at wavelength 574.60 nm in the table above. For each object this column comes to 3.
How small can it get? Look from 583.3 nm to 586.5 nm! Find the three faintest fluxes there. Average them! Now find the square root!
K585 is 7.04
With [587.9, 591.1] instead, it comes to 6.94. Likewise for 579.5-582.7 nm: 7.38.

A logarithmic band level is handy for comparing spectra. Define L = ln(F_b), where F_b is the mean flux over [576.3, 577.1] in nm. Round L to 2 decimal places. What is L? 3.99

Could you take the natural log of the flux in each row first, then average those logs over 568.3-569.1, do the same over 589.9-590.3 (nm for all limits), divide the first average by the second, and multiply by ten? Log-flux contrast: 10.10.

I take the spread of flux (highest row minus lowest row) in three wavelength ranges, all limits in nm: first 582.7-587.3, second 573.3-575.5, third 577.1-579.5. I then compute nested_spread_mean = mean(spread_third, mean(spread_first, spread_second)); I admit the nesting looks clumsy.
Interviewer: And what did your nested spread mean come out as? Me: 21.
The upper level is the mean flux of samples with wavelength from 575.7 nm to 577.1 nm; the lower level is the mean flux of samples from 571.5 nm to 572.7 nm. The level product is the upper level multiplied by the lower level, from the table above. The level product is 3552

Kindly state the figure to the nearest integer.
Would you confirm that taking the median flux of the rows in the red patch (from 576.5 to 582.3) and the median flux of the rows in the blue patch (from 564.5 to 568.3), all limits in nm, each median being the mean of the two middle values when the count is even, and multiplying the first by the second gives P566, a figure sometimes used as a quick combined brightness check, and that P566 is 3213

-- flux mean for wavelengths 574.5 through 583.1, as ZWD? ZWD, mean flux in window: 61.1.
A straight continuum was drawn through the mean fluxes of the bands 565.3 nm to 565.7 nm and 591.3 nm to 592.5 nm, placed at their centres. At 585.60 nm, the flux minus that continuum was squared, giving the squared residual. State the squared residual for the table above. 50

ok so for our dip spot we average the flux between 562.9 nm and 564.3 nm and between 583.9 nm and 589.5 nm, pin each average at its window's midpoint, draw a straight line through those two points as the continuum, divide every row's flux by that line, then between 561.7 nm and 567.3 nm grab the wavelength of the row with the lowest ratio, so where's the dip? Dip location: 566.00 nm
